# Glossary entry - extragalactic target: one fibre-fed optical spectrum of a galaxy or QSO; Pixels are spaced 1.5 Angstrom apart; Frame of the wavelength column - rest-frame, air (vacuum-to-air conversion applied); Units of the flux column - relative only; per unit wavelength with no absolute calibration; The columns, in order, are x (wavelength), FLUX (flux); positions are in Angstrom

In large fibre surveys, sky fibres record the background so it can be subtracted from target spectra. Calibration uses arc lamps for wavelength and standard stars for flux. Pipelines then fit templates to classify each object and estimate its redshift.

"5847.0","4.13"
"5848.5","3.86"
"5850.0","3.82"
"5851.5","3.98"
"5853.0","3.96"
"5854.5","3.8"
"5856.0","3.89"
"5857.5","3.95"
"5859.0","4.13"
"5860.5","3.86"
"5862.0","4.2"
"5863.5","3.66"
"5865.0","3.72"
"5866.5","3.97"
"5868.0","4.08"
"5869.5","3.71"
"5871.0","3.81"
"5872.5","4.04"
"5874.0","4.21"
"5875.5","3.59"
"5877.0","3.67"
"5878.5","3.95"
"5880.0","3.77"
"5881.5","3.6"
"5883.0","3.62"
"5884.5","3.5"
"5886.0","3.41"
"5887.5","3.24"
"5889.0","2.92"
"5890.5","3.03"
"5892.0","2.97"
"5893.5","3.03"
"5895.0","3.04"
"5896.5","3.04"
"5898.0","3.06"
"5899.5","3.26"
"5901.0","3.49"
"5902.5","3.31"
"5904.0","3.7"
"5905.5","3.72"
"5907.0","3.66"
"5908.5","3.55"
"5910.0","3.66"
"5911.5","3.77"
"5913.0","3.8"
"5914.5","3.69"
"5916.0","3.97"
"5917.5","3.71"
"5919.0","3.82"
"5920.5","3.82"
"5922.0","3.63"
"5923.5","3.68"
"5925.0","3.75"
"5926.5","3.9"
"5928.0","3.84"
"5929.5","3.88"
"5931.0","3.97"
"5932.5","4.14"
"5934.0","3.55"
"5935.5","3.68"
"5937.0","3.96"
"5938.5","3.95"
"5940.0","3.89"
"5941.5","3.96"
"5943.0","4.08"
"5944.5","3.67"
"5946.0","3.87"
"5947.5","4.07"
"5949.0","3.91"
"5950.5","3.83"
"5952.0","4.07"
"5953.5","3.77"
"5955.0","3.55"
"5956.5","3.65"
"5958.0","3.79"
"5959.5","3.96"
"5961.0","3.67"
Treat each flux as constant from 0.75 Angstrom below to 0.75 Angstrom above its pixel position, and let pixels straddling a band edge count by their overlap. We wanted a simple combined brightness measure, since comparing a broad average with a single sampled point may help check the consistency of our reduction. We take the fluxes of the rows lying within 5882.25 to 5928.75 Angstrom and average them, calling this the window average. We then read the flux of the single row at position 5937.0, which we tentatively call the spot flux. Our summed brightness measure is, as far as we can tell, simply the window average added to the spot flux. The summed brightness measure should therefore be 7.46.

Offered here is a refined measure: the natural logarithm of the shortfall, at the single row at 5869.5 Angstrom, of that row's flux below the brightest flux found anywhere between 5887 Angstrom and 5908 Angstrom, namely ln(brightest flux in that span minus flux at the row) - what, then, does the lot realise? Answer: -4.6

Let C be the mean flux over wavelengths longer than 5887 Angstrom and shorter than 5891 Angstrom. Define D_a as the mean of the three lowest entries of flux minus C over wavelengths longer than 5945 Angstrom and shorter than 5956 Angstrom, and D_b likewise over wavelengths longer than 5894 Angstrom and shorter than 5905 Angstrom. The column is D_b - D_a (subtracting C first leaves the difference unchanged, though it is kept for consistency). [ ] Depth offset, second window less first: -0.7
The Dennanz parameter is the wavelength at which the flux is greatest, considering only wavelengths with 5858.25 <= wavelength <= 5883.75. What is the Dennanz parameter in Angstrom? 5874.0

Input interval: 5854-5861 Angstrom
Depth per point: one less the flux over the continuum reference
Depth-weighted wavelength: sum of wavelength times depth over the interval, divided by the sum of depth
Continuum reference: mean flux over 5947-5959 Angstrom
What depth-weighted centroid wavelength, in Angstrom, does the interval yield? 5858.6 Angstrom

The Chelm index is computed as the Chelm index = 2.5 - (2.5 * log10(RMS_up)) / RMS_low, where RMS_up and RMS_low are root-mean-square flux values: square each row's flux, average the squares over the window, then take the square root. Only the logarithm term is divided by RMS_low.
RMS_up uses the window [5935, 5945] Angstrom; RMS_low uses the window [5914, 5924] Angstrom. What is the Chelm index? 2.11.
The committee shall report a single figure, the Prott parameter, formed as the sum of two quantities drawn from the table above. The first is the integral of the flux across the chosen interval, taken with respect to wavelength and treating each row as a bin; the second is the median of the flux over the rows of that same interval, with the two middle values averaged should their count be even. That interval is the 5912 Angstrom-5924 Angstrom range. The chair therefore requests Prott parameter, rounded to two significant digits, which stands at 49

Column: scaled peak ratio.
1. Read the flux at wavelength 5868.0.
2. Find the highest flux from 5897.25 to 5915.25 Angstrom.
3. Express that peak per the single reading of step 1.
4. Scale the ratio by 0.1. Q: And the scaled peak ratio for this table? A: 0.093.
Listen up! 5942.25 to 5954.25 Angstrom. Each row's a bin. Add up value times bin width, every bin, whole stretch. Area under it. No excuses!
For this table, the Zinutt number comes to 46.9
